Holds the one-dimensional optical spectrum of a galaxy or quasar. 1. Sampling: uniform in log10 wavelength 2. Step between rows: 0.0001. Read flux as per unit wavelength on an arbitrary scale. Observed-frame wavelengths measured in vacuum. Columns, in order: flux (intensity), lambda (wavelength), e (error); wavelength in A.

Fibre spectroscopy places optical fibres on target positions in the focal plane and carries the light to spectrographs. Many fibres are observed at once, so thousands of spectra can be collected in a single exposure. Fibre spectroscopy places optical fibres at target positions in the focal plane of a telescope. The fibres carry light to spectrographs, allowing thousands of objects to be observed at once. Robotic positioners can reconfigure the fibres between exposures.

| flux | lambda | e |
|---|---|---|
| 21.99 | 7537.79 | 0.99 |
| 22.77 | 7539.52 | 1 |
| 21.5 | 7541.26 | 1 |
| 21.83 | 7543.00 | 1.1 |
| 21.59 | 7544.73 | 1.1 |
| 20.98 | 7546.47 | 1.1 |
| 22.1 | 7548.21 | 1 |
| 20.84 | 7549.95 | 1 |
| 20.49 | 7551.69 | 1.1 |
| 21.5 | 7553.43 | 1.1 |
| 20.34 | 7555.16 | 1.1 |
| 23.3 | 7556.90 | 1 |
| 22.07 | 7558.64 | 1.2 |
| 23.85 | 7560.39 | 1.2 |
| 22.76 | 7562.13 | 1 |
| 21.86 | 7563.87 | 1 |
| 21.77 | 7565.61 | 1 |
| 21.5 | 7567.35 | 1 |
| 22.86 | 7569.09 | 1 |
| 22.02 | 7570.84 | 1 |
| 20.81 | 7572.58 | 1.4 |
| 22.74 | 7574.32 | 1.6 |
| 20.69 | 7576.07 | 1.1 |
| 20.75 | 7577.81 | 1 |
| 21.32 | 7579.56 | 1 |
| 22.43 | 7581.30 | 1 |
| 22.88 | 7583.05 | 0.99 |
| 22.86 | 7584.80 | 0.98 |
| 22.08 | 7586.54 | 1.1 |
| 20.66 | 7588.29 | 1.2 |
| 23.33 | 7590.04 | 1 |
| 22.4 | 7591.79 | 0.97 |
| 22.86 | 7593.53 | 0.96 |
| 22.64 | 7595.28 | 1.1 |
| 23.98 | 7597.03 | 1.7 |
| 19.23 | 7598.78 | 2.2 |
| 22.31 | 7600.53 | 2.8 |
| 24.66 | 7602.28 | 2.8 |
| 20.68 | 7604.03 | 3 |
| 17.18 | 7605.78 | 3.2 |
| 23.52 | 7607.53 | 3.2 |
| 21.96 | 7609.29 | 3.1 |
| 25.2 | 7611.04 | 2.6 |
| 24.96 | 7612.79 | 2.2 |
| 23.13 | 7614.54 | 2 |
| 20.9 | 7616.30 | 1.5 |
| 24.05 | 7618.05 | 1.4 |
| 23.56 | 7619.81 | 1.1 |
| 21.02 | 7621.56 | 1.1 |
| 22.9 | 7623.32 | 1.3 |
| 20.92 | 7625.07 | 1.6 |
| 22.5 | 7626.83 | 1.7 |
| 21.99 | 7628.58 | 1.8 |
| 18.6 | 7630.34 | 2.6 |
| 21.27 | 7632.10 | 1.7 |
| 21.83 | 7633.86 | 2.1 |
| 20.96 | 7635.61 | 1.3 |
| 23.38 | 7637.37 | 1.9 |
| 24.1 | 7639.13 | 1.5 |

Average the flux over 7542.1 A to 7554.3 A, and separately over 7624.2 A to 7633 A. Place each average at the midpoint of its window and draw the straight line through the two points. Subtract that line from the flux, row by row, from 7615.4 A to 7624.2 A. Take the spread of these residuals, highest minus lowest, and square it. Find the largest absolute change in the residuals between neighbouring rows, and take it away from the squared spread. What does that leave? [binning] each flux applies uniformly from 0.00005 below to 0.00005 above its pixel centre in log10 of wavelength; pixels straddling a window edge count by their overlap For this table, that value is 7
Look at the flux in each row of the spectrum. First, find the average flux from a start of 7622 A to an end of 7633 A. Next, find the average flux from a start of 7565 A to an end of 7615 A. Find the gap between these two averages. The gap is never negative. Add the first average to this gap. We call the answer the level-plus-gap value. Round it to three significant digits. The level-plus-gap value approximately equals 22.2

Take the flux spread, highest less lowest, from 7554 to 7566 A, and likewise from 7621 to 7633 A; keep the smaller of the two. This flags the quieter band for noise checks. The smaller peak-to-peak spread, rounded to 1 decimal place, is 3.5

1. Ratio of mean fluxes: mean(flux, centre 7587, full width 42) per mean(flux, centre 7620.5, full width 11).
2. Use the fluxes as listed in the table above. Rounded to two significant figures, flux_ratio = 0.99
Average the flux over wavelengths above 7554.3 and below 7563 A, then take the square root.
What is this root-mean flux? 4.74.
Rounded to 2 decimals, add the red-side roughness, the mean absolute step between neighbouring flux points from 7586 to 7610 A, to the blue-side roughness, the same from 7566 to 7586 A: 3.47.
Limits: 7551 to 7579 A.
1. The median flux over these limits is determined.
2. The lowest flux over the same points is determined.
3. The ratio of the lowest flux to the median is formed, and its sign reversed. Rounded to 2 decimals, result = -0.93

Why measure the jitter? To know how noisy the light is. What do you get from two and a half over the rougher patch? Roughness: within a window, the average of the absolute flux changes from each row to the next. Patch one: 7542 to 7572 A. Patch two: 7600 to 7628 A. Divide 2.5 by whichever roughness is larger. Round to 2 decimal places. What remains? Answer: 1.02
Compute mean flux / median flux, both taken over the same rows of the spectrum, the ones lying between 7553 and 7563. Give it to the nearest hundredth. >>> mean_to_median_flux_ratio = 1.00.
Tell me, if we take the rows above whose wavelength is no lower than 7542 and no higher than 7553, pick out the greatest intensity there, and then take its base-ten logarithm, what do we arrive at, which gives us 1.34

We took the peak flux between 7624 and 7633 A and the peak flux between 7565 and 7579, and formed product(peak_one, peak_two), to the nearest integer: 514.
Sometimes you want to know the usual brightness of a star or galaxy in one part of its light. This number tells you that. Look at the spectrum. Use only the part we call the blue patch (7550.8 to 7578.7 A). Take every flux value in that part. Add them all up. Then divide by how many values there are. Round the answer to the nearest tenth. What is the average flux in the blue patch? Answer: 21.8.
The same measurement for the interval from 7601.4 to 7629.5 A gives 22.4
